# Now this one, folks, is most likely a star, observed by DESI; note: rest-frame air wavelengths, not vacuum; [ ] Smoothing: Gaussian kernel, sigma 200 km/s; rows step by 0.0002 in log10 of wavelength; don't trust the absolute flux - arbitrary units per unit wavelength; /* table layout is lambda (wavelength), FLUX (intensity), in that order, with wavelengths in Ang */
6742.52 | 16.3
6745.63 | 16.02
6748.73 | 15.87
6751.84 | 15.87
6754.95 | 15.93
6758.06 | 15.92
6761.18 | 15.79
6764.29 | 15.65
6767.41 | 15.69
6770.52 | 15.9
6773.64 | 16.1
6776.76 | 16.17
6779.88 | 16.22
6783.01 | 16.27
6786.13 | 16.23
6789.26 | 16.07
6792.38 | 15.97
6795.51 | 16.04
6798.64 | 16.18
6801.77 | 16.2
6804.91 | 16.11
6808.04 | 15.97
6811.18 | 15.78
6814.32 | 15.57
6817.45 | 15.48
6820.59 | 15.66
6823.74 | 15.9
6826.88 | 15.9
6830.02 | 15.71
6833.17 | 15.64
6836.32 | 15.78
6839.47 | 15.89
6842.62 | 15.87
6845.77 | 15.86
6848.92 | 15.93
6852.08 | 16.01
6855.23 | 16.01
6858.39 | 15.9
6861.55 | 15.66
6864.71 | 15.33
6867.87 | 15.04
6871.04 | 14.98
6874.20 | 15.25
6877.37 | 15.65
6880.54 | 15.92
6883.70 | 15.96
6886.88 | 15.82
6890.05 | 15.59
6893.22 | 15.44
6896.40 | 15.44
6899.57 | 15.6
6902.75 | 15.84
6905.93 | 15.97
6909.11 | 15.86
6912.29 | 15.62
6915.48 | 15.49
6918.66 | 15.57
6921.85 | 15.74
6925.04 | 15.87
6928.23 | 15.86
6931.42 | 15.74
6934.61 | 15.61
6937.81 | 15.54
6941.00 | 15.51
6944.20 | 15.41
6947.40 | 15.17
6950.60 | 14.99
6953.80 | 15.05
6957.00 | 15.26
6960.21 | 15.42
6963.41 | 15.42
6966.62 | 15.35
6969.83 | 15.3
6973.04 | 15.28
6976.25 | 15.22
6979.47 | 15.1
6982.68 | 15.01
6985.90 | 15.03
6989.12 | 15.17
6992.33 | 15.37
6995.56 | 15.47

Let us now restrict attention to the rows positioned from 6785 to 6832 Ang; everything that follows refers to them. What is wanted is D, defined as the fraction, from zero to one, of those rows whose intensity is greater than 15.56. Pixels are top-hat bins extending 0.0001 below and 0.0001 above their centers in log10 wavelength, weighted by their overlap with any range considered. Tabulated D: 0.9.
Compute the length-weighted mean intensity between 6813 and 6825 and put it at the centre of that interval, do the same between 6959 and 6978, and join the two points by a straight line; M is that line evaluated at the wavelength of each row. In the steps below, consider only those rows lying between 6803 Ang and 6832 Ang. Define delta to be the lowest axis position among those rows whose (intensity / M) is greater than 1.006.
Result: 6804.91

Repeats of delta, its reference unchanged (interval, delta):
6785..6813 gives 6786.13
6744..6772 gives 6745.63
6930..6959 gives 6931.42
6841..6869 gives 6842.62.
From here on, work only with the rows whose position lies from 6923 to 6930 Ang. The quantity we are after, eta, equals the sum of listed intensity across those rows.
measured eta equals 32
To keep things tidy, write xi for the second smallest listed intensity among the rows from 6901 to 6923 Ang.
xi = 15.57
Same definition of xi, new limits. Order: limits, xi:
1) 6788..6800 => 16.04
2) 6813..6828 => 15.57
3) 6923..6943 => 15.54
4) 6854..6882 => 15.04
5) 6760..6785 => 15.69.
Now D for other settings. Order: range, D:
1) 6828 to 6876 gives 0.7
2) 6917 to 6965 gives 0.4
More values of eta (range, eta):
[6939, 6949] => 46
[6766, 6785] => 96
